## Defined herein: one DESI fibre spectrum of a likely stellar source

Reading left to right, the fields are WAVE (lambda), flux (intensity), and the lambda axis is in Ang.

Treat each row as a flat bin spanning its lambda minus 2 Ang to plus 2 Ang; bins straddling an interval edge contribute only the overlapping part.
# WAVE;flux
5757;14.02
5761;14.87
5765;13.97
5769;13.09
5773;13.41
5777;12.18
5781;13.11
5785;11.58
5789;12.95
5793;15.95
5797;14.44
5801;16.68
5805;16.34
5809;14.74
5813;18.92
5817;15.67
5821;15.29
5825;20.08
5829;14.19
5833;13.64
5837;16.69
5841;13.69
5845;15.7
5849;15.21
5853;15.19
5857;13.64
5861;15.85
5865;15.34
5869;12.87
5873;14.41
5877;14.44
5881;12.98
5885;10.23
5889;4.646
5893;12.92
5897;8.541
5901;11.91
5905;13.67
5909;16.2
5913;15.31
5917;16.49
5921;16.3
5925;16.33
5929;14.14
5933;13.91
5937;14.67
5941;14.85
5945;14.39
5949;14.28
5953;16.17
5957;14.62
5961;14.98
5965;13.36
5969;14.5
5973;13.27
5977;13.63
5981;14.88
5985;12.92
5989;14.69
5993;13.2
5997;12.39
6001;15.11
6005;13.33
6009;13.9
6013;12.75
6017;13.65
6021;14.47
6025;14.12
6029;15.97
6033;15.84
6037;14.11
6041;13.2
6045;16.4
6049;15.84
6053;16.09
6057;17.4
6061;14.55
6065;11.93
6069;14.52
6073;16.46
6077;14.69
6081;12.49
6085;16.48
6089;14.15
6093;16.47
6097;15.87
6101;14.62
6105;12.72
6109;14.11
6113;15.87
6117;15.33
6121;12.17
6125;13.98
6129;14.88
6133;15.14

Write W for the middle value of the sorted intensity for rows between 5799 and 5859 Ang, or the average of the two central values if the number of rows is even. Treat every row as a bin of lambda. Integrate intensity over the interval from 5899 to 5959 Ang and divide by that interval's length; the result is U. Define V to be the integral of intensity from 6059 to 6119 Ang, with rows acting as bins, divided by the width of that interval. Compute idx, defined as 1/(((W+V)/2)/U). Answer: 0.99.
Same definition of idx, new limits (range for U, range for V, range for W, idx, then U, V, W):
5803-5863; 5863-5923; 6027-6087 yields 1.08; 15.7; 13.1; 15.8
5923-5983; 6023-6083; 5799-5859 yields 0.96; 14.5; 14.9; 15.3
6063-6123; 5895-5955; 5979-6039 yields 1.02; 14.5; 14.5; 14.1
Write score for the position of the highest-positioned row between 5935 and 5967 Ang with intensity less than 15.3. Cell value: 5965 Ang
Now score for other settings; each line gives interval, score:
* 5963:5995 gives 5993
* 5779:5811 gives 5809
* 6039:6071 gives 6069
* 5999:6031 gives 6025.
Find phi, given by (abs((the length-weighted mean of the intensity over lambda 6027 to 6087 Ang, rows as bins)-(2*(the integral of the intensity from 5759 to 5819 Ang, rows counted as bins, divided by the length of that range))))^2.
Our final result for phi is 196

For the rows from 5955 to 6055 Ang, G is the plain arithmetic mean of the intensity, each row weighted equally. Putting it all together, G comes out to 14.3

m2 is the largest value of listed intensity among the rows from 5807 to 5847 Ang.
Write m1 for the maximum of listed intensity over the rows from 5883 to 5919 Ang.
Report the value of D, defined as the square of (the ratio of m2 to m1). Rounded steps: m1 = 16.49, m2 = 20.08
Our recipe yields 1.5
